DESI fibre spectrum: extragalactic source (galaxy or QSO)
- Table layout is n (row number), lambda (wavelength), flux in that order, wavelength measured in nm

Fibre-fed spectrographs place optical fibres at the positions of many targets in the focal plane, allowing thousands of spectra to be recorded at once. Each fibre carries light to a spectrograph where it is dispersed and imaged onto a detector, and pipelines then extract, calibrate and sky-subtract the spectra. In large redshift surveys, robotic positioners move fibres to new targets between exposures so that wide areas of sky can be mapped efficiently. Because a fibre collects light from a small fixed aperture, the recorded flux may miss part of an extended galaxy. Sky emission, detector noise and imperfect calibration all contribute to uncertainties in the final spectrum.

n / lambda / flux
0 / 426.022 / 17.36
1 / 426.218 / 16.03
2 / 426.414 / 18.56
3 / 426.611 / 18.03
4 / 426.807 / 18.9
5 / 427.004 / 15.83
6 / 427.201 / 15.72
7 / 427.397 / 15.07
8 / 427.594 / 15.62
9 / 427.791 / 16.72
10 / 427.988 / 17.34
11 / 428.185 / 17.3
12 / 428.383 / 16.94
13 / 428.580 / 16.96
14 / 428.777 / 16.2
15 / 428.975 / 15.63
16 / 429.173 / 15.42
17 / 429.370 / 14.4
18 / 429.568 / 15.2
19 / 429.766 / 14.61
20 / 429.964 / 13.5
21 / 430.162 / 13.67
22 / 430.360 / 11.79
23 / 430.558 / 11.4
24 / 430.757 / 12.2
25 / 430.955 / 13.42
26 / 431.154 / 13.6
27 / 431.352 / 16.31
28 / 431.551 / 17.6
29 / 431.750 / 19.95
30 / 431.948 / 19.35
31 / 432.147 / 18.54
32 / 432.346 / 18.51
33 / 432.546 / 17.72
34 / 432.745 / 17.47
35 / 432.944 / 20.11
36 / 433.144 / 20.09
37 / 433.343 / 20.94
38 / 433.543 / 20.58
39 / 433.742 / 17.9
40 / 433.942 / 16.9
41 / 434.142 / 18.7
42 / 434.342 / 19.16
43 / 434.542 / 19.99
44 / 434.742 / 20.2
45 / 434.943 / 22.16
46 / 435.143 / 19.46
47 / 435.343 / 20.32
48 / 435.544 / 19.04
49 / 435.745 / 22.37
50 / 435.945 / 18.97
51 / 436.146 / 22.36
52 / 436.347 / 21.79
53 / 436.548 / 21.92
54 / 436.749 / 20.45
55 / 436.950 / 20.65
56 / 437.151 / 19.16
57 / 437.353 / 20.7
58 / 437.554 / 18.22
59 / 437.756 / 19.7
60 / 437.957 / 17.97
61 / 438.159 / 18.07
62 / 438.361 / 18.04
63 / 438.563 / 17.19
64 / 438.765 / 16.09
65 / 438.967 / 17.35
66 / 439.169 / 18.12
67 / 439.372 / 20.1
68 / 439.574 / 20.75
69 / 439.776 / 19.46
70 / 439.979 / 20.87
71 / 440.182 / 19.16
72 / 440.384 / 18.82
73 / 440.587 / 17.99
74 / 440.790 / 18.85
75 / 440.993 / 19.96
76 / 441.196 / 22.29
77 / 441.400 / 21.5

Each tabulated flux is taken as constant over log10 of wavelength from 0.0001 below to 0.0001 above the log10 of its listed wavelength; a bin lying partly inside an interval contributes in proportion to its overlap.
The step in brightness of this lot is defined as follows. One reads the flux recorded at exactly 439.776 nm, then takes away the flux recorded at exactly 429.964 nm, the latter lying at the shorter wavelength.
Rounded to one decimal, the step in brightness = 6.0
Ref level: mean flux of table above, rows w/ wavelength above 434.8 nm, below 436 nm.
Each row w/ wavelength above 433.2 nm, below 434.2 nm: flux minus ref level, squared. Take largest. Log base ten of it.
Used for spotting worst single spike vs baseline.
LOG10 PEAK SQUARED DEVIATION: 1.1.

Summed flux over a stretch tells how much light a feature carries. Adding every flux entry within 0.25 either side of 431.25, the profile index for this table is 30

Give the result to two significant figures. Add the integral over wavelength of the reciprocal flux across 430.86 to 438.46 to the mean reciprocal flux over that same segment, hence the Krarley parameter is 0.45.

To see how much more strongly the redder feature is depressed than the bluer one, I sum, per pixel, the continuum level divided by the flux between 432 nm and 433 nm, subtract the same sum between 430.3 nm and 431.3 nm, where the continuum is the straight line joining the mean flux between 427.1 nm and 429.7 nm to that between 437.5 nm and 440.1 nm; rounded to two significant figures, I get -2.1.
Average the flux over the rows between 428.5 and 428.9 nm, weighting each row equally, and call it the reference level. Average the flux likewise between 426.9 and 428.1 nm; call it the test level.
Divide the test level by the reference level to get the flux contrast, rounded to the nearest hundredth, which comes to 0.97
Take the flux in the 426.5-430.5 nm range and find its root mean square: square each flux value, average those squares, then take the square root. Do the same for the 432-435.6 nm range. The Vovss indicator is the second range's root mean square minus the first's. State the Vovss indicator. 4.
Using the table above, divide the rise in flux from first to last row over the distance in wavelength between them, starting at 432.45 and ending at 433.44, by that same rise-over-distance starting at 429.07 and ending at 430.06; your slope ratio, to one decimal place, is -1.7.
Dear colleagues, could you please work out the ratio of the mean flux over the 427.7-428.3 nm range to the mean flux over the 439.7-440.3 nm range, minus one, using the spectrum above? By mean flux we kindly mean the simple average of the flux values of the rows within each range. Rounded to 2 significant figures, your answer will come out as -0.14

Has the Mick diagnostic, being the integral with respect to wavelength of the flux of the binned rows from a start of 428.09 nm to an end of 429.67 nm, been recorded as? 25.3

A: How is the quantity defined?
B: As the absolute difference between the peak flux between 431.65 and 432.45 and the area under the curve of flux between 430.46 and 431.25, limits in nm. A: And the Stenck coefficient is 10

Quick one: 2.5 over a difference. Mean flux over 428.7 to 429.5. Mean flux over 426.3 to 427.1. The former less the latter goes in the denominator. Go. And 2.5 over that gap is -1.0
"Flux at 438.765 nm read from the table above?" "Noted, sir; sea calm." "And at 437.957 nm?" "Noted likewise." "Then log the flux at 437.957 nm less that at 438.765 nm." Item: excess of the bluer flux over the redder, 1.9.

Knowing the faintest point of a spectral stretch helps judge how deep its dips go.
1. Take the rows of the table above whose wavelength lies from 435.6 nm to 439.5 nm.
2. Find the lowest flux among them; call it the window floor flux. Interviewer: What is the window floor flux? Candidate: 16.09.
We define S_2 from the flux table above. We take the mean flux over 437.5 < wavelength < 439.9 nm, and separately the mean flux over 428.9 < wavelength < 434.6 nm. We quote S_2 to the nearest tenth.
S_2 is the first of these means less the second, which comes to 1.7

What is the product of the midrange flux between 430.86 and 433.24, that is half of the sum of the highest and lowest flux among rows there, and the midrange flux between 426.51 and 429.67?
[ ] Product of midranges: 279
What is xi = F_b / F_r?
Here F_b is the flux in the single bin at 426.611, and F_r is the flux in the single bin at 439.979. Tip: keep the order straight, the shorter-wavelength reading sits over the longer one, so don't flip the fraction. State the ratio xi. 0.86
